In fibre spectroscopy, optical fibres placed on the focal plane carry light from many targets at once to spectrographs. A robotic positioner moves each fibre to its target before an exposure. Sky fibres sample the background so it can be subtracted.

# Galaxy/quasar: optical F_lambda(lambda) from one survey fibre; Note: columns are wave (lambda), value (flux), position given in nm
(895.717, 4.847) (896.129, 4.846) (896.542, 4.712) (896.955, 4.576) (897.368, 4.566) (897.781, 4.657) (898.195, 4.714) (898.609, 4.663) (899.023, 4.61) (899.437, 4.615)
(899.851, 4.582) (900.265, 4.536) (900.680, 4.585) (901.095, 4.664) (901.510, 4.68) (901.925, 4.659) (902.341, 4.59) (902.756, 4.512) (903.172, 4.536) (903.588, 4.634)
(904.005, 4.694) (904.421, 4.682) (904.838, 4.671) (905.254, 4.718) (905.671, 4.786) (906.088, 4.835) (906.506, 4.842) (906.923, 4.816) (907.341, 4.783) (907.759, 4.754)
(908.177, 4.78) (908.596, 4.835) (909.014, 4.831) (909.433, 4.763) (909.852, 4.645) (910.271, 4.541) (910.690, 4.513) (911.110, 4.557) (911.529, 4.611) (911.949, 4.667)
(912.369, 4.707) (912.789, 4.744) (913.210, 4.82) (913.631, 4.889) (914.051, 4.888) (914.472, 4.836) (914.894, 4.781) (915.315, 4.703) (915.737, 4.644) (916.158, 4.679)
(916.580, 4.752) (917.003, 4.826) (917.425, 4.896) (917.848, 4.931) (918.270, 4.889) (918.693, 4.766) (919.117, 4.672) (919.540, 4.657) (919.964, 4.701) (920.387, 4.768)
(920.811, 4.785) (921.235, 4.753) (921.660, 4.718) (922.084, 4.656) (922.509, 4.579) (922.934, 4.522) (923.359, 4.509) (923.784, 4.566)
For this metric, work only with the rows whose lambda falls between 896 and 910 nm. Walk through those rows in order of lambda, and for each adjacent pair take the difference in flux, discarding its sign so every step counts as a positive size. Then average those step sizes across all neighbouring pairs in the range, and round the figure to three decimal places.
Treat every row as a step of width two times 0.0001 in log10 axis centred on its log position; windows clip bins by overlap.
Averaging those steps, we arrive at 0.050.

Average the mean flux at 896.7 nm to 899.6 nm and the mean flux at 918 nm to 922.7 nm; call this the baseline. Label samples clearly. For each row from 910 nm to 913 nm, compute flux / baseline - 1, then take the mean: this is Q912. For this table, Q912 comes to -0.012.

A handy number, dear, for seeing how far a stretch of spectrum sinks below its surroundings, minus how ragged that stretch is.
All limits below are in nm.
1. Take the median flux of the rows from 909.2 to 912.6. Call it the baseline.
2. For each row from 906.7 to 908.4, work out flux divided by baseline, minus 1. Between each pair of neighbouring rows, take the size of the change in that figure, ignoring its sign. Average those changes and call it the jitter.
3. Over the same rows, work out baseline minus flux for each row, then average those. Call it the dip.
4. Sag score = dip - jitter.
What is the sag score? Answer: -0.16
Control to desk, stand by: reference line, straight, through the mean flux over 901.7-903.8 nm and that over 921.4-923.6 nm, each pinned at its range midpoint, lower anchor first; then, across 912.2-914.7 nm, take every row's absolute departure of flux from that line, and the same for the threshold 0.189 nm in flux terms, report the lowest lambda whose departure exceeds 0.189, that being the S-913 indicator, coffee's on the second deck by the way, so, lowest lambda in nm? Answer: 913.210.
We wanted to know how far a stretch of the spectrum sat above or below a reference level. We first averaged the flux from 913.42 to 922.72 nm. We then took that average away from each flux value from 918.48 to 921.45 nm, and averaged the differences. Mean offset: -0.03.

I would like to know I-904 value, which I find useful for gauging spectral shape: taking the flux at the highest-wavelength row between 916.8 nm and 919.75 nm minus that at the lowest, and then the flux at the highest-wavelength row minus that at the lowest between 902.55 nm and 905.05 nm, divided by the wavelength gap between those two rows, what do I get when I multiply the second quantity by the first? -0.013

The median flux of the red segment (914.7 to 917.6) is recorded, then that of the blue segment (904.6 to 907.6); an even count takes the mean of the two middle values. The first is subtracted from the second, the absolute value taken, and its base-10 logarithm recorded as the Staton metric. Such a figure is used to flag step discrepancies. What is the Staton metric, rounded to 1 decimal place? -1.5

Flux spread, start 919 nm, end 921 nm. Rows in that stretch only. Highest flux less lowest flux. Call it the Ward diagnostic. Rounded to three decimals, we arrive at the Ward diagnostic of 0.128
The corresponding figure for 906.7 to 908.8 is 0.081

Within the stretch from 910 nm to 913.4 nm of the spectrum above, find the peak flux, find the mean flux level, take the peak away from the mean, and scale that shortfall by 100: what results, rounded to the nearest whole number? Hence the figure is -18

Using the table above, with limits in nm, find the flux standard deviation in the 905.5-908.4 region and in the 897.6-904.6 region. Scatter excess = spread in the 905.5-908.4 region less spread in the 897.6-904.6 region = -0.028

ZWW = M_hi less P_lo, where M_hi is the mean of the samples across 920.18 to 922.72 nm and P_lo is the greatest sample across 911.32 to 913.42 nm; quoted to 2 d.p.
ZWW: -0.11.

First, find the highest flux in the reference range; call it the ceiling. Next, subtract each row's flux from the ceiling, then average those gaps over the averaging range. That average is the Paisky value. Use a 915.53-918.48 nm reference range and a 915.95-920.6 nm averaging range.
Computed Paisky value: 0.155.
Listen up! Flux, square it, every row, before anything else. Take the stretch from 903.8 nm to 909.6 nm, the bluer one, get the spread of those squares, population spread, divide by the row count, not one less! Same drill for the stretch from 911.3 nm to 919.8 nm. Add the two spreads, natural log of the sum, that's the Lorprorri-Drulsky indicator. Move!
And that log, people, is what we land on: 0.384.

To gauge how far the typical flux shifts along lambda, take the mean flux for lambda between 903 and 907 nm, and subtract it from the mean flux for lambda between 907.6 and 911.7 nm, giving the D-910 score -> -0.04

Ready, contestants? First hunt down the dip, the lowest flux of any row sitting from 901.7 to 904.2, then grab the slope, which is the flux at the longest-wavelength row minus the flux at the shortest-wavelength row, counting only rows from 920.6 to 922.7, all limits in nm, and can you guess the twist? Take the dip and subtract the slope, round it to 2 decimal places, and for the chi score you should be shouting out 4.72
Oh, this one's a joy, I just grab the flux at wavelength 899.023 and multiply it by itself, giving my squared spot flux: 21.3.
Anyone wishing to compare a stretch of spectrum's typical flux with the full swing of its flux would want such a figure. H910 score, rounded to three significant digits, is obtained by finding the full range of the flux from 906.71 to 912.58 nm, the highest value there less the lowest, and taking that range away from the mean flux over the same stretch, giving 4.38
